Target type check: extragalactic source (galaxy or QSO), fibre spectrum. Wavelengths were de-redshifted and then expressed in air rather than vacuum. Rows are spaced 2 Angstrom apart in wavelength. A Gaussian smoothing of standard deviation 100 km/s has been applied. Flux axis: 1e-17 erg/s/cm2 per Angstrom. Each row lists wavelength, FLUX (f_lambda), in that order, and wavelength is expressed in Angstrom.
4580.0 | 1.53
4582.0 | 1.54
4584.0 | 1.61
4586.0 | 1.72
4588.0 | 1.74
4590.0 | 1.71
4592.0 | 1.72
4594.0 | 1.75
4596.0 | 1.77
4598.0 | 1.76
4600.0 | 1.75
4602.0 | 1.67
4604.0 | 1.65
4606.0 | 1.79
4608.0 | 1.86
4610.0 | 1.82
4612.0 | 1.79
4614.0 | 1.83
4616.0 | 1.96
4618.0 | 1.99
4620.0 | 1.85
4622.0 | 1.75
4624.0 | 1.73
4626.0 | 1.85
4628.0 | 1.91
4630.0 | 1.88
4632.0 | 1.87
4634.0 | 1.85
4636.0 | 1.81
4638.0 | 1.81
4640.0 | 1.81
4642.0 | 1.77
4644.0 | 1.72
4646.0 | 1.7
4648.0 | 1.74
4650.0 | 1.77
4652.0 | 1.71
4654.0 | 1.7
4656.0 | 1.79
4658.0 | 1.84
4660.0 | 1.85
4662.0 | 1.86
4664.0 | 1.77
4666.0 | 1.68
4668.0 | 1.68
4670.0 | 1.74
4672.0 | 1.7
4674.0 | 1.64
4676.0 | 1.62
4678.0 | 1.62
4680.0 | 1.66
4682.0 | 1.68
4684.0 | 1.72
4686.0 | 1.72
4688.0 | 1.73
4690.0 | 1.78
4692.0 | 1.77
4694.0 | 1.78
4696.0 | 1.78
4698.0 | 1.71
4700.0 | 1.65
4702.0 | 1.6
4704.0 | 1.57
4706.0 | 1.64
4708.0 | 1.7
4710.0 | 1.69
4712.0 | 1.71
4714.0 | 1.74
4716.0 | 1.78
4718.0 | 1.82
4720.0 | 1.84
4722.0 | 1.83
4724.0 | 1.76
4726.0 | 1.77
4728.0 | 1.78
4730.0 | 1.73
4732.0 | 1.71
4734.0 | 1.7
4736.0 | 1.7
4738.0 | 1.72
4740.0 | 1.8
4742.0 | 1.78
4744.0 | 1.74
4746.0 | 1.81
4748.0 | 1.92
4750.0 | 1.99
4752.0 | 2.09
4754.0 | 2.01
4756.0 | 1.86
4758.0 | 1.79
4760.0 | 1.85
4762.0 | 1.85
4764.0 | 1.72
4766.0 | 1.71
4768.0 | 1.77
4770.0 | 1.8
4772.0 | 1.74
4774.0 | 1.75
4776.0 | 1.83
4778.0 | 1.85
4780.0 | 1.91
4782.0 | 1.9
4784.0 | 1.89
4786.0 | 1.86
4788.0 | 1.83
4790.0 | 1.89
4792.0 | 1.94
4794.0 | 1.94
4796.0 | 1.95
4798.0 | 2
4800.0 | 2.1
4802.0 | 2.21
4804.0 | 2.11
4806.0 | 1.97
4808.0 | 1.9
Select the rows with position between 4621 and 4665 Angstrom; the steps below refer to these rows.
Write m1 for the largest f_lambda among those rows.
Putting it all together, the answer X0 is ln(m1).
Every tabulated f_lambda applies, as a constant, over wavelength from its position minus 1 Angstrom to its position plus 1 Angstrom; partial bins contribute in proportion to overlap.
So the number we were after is 0.65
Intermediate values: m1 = 1.91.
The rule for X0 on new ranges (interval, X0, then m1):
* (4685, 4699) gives 0.58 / 1.78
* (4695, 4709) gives 0.58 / 1.78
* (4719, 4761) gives 0.74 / 2.09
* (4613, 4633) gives 0.69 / 1.99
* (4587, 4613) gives 0.62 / 1.86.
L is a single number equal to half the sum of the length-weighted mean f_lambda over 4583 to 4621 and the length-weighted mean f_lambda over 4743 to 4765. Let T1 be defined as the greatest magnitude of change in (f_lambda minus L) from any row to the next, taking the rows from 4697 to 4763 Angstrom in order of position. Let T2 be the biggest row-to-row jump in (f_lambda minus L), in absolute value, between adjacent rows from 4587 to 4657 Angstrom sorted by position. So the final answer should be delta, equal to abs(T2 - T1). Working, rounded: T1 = 0.150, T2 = 0.140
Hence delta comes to 0.01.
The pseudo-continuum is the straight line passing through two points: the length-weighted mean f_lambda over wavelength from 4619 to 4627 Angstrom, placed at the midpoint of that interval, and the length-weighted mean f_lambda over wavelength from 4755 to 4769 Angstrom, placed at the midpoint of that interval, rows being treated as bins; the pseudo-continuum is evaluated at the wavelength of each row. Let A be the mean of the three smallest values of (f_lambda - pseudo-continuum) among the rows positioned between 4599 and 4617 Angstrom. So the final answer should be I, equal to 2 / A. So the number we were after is -19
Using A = -0.11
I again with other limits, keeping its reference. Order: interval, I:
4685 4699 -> -27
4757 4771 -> -34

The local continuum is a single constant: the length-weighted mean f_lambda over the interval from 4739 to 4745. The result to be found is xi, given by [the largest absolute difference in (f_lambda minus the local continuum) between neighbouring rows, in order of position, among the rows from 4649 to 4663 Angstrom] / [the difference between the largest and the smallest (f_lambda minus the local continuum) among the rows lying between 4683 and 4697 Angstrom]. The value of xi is 1.5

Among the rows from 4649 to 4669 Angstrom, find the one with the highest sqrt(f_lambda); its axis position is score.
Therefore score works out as 4662.0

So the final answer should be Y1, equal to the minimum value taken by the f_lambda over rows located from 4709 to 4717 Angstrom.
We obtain 1.69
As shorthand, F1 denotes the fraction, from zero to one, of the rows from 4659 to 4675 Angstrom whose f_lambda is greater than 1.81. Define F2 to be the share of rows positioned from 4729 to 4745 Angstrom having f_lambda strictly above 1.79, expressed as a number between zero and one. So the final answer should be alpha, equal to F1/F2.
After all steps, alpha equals 2.0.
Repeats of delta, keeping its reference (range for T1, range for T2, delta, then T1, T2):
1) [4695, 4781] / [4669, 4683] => 0.09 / 0.150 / 0.060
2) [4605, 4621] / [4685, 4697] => 0.09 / 0.140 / 0.050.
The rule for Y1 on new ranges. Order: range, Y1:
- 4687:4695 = 1.73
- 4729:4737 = 1.7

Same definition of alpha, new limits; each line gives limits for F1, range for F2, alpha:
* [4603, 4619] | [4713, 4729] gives 1.7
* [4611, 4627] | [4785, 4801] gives 0.6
